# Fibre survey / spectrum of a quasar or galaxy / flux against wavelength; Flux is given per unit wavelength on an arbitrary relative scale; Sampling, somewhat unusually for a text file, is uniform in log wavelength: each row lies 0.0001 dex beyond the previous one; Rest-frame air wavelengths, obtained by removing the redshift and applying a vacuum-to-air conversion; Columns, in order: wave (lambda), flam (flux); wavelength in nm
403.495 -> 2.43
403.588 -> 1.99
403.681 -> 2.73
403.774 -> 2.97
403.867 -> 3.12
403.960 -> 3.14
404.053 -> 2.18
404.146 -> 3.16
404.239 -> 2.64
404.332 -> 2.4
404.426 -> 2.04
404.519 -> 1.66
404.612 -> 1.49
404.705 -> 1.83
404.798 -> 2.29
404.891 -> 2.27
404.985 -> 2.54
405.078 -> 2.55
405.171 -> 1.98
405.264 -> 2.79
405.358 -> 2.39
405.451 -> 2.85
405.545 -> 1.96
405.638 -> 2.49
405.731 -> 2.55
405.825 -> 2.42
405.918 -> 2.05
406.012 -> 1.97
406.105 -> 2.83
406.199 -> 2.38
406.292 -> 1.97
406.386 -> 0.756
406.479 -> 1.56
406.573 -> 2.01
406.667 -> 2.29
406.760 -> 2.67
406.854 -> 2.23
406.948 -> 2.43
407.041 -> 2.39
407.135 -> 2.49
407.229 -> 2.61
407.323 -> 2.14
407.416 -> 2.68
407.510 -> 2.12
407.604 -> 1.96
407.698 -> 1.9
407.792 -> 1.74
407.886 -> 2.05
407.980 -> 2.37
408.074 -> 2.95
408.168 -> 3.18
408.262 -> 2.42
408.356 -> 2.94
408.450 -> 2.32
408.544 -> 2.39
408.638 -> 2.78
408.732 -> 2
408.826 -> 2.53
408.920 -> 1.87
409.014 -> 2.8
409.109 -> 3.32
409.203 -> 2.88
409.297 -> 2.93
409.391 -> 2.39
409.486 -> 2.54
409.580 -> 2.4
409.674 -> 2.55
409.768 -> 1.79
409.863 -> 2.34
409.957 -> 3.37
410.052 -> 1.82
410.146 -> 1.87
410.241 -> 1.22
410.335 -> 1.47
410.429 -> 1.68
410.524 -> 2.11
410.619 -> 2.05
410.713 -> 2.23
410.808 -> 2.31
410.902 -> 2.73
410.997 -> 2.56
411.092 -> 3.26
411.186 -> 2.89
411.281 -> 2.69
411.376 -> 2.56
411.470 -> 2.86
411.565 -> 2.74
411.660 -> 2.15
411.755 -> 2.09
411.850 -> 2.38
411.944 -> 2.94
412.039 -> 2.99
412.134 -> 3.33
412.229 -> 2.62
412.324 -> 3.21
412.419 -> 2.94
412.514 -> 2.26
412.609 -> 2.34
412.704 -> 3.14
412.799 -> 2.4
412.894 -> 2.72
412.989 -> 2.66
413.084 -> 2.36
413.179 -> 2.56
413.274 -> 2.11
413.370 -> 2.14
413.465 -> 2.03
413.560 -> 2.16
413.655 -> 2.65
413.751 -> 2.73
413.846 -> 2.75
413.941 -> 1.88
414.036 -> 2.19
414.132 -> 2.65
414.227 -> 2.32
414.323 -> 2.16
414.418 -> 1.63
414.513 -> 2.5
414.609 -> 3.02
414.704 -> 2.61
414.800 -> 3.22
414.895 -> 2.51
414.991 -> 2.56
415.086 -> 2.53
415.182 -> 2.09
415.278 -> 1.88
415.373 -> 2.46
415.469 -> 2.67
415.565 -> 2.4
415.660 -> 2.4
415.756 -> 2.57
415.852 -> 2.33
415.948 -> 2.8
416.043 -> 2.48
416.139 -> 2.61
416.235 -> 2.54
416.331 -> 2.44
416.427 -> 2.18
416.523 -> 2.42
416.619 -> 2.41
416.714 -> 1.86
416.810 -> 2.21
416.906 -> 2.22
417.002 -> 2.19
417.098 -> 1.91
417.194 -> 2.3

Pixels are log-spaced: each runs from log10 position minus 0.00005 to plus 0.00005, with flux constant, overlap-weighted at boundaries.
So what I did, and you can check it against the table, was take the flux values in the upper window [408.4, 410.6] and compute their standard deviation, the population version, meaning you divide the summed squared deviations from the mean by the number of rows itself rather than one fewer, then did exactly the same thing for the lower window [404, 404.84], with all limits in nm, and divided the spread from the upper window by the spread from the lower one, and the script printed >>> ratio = 1.12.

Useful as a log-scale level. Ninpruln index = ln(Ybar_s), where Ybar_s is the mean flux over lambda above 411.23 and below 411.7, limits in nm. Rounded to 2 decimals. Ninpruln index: 0.96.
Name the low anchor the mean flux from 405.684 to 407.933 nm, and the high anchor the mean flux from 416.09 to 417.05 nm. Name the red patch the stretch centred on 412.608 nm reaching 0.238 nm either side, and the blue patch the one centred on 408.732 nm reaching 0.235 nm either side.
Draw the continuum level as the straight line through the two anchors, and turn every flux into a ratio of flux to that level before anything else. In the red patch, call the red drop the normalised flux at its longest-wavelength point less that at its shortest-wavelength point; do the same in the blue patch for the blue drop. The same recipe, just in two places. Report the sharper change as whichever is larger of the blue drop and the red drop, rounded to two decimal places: -0.24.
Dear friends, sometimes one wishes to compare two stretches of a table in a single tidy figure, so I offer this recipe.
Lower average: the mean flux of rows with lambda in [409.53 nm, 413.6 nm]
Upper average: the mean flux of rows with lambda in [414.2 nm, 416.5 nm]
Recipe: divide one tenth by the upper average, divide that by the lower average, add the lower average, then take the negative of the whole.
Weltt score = -2.46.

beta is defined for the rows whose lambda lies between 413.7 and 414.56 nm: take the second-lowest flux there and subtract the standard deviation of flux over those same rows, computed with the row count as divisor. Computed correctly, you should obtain 1.51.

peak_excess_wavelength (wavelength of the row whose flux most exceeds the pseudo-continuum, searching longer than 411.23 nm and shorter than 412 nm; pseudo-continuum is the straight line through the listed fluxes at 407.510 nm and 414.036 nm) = 411.944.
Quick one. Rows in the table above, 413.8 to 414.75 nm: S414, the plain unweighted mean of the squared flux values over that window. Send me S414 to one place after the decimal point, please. 5.8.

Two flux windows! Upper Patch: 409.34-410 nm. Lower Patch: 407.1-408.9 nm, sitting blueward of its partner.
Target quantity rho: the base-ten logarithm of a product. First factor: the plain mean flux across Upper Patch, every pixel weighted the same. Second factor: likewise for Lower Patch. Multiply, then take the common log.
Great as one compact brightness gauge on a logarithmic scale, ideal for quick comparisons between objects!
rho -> 0.77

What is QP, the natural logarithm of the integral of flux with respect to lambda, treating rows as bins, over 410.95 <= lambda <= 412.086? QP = 1.11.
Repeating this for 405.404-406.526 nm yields 0.88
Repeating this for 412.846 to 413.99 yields 1.01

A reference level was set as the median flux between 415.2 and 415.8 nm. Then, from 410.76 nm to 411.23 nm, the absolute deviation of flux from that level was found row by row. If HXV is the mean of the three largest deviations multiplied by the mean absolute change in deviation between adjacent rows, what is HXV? 0.19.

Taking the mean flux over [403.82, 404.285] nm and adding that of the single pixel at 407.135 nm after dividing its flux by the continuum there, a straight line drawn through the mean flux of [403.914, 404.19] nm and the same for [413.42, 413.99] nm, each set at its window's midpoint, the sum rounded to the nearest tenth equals 3.8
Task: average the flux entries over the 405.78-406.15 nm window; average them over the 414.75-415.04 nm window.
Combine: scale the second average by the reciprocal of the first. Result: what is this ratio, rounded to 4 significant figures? 1.192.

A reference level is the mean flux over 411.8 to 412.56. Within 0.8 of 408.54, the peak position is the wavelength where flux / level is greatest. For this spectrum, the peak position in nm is 409.109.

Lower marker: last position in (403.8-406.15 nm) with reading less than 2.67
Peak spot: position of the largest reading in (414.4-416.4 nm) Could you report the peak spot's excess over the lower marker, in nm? 8.79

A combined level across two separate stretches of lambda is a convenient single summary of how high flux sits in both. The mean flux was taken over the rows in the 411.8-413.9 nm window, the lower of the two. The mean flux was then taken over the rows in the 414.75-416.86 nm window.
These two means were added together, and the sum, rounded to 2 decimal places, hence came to 5.04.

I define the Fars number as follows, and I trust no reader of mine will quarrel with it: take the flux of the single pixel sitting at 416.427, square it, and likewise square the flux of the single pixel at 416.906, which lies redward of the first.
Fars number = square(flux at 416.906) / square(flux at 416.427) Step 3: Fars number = 1.0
